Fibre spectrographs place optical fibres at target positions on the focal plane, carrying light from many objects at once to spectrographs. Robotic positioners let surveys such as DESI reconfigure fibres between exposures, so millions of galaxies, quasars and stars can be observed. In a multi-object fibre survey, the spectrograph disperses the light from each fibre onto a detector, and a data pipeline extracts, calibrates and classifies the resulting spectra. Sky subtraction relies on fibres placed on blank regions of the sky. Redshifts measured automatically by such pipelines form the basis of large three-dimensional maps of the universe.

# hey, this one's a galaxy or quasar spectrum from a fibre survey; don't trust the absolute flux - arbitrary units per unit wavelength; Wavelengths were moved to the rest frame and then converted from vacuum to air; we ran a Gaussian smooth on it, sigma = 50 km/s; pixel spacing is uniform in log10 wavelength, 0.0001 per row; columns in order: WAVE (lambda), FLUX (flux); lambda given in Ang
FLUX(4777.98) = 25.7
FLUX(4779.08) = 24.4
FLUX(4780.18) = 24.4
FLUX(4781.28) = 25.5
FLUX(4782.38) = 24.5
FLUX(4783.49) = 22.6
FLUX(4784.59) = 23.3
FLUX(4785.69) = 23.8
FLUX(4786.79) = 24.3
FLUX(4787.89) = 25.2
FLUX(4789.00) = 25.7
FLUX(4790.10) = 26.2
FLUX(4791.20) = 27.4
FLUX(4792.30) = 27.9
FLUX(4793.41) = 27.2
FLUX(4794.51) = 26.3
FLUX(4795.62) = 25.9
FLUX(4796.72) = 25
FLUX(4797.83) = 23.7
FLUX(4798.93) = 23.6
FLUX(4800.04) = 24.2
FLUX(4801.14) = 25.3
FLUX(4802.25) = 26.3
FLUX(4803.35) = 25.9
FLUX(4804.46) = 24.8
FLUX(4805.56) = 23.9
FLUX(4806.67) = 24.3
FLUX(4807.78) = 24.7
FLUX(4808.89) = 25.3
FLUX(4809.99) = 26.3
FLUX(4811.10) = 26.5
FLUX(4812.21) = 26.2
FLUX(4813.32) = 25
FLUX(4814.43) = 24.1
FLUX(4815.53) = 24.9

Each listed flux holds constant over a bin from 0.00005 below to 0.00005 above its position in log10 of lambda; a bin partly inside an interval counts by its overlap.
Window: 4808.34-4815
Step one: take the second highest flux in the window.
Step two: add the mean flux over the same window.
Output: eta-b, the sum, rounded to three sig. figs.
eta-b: 51.9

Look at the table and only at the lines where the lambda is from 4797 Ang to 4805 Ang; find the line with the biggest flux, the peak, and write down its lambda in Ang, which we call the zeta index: 4802.25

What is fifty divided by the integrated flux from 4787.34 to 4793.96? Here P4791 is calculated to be 0.284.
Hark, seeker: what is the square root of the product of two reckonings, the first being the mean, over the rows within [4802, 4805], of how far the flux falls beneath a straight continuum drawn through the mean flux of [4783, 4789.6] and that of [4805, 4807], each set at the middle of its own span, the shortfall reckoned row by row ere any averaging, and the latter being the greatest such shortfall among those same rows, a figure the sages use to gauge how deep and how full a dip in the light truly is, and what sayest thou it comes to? 1.0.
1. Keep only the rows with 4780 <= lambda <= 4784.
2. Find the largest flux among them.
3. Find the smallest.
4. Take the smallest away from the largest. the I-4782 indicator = 2.9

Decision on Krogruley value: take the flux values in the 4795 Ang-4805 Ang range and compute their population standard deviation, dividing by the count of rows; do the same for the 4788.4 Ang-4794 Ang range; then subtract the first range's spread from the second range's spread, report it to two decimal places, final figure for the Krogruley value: -0.12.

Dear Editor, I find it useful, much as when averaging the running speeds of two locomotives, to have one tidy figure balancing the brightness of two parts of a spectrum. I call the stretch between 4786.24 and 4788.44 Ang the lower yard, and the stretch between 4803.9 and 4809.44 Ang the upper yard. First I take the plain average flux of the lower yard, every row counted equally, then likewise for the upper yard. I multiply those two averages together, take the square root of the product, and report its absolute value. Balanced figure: 24.7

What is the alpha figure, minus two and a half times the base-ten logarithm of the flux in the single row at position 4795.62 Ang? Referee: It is -3.53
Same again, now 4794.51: -3.55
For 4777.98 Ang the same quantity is -3.52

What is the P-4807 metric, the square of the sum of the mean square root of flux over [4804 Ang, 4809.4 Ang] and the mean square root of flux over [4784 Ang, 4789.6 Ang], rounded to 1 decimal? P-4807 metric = 98.1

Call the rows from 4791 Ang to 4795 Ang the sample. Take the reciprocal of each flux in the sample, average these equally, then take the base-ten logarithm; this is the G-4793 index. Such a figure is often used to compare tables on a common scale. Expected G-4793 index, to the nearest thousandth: -1.434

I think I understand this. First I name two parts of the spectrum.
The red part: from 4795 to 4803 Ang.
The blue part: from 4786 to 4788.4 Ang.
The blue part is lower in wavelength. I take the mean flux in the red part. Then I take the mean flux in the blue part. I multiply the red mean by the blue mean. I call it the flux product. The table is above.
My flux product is 615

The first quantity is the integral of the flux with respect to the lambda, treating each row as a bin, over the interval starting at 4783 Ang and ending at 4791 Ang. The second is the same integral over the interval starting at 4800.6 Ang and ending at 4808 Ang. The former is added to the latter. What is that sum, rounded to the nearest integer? 382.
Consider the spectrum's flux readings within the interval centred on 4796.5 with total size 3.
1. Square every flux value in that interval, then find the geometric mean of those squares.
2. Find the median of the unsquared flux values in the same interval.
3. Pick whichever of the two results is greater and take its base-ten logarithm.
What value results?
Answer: 2.79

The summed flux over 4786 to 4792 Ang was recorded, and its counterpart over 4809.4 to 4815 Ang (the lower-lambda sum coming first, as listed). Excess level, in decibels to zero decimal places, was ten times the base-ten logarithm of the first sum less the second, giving -2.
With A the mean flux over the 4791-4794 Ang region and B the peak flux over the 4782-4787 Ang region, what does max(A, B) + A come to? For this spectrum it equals 55.0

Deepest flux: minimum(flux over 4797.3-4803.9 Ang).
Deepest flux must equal 23.6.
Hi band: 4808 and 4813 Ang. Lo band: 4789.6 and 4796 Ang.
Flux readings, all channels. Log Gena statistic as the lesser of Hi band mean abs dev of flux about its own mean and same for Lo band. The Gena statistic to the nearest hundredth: 0.39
